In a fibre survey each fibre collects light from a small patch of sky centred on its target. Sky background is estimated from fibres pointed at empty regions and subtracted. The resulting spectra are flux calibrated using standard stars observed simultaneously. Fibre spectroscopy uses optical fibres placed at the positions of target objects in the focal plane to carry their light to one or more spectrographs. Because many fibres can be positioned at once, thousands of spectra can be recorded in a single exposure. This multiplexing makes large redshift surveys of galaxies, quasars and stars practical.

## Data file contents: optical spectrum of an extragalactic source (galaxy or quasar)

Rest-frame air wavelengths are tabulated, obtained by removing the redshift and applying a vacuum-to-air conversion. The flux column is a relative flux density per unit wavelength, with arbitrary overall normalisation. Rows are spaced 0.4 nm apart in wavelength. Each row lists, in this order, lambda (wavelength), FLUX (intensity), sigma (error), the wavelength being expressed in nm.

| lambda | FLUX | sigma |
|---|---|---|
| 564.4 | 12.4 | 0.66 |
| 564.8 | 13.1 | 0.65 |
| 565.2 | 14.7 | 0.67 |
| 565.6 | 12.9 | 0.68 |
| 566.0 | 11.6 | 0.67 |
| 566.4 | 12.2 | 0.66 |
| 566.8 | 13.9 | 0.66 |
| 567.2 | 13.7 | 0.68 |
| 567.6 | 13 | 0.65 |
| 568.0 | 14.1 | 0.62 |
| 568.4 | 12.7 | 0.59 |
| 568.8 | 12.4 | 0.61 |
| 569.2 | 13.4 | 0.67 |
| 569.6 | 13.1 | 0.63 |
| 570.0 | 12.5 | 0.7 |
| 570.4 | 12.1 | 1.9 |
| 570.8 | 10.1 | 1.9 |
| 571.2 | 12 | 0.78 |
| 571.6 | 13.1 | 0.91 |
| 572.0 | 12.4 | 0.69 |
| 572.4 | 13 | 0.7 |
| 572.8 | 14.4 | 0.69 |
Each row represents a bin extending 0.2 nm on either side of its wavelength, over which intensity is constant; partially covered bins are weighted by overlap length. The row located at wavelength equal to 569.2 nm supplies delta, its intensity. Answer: 13.4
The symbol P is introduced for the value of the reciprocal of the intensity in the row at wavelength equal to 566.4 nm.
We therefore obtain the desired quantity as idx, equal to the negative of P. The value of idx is -0.082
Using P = 0.082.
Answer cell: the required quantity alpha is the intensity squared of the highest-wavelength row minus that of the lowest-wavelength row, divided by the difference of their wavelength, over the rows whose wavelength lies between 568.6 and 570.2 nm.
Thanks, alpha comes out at 2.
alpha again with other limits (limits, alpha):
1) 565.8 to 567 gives 73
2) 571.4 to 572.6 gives -3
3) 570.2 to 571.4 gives -3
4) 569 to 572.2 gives -9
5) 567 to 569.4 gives -4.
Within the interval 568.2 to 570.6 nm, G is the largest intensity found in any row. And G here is 13.4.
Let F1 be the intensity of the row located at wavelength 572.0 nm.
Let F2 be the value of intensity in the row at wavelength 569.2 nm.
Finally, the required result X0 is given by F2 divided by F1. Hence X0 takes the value 1.08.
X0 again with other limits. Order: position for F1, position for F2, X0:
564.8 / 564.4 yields 0.95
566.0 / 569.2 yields 1.16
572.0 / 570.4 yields 0.98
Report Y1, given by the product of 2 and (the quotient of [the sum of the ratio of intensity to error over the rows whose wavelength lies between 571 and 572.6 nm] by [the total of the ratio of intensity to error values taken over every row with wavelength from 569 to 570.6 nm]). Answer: 2.0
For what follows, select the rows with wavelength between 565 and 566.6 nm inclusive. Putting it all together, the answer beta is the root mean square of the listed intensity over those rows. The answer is 12.9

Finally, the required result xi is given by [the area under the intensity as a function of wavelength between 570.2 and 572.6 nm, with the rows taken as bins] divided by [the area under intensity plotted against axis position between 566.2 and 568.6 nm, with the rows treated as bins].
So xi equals 0.91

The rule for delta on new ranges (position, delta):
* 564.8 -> 13.1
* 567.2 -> 13.7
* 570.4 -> 12.1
